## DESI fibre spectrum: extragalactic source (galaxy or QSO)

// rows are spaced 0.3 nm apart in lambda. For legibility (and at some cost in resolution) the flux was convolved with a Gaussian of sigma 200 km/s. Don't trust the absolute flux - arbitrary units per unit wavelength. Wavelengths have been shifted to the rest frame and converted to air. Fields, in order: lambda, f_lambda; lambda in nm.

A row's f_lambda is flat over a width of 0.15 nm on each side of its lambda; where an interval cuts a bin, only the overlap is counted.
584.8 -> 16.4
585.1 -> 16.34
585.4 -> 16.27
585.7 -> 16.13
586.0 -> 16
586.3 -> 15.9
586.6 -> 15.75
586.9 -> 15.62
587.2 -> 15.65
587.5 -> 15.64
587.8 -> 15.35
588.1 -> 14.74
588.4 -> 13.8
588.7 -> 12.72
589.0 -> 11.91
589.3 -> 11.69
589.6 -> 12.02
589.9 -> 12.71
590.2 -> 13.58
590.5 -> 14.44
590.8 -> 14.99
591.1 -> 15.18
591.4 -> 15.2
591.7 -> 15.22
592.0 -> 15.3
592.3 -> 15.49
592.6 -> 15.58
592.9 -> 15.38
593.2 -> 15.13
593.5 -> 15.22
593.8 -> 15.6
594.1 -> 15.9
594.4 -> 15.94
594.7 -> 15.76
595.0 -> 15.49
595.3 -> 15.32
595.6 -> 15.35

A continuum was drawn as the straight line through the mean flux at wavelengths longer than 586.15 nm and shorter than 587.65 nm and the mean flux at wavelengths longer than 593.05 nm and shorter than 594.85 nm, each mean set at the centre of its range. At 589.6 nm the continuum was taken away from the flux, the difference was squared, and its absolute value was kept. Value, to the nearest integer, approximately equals 13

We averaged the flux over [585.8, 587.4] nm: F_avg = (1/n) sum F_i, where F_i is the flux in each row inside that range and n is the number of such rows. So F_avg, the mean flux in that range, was 15.8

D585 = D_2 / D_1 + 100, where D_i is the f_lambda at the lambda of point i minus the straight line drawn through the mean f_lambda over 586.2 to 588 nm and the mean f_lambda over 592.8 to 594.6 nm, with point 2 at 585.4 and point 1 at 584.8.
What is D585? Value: 101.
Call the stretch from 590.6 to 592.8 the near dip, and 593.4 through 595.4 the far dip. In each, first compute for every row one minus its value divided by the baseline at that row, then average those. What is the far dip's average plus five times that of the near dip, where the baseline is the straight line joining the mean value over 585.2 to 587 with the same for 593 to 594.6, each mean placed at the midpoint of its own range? 0.12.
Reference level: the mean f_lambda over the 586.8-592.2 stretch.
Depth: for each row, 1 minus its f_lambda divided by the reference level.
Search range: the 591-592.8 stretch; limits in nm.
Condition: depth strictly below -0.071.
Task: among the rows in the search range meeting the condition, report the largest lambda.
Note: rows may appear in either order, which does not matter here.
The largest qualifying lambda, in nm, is 592.6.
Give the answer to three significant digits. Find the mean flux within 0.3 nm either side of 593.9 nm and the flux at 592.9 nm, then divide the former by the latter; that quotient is 1.02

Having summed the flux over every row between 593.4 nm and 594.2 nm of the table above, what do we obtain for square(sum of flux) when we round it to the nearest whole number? 2183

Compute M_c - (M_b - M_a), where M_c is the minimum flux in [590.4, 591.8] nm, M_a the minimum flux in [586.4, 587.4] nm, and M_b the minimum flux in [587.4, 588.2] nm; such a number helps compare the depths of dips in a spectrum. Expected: 15.3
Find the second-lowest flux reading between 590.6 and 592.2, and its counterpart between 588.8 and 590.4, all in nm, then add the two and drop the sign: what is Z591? 27.1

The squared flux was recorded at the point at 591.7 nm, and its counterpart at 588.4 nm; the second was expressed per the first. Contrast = 0.8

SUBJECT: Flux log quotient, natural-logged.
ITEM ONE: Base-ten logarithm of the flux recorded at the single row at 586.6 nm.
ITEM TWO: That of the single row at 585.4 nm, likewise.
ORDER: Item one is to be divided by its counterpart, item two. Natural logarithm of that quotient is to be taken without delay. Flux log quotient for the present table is -0.012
